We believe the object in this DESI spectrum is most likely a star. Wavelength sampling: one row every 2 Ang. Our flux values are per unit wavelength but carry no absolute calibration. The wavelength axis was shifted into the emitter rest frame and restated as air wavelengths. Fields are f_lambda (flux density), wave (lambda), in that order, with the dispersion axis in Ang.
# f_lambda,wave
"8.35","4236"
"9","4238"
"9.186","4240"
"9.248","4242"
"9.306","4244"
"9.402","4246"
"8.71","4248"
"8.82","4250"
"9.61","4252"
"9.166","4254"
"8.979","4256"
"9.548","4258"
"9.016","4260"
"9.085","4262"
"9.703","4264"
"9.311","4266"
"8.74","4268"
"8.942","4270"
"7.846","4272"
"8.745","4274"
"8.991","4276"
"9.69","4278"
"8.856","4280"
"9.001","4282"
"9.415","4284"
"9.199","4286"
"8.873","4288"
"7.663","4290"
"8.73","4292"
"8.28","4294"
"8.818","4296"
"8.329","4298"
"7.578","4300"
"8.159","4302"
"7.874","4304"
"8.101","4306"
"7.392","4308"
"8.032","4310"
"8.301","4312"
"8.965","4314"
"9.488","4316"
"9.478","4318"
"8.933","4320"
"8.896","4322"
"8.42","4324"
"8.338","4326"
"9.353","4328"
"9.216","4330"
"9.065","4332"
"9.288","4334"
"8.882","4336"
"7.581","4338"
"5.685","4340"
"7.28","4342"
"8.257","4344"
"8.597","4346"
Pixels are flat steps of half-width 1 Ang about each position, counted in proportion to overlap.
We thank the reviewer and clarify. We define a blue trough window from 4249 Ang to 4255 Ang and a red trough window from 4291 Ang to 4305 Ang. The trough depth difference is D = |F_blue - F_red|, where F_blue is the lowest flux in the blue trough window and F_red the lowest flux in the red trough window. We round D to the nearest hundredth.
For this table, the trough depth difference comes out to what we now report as 1.24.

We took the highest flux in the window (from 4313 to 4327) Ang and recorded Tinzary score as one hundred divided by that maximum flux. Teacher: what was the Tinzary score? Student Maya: 10.5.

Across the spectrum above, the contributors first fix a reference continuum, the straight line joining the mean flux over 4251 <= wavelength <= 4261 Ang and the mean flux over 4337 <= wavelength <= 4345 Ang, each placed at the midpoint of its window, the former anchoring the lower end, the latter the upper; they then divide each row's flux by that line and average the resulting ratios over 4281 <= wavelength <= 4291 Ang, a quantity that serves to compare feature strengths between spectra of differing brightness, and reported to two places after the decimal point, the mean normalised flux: 1.03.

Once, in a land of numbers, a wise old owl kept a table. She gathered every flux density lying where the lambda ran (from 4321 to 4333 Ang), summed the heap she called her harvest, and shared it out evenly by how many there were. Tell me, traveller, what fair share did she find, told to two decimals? 8.88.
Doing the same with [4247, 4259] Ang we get 9.14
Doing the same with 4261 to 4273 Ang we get 8.94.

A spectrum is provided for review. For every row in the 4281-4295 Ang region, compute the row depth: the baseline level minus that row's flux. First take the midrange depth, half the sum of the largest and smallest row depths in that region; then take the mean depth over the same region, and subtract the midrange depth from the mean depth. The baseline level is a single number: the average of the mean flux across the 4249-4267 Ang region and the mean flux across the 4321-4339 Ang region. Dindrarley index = -0.20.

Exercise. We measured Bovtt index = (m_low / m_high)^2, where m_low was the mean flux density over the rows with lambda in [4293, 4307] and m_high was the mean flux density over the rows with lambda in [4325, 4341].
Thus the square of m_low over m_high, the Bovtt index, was 0.94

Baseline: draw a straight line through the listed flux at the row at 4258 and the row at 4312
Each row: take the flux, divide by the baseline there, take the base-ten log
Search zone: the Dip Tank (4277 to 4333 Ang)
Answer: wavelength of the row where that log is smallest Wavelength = 4290 Ang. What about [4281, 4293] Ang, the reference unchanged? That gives 4290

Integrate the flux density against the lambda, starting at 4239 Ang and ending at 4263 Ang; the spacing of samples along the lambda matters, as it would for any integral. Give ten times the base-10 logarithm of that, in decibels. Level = 23.4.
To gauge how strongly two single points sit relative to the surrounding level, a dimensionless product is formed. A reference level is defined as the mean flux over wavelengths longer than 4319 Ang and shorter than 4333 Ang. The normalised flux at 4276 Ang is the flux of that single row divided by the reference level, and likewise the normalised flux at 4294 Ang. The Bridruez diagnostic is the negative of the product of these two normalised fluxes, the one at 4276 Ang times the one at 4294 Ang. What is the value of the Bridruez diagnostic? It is -0.94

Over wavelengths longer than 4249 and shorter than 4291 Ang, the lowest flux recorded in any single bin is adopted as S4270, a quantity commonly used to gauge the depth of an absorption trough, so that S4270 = 7.663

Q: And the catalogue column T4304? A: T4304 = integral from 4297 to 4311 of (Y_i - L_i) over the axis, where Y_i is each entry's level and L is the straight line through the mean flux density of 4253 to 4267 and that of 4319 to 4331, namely -15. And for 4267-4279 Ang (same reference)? -4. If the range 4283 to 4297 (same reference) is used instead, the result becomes -5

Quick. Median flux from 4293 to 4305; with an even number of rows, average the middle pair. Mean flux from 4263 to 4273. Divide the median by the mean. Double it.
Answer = 1.85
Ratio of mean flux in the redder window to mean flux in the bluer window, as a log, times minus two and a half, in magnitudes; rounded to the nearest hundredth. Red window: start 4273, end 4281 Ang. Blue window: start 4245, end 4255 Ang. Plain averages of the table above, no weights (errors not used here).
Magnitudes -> 0.01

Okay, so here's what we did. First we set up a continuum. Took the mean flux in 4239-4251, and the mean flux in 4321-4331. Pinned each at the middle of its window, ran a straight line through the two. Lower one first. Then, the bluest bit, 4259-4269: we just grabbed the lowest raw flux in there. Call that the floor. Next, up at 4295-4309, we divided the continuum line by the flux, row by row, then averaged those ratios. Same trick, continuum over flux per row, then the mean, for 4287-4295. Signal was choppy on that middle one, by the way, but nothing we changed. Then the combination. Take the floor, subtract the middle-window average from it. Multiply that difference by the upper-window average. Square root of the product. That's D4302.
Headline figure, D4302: 2.92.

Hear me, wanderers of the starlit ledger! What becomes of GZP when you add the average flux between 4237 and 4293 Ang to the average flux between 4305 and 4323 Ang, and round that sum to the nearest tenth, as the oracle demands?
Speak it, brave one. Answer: 17.6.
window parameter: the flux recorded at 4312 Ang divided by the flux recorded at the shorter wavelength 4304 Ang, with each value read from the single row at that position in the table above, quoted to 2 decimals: 1.05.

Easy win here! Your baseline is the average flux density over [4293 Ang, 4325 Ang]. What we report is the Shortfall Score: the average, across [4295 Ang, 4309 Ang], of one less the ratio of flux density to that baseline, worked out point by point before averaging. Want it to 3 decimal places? 0.048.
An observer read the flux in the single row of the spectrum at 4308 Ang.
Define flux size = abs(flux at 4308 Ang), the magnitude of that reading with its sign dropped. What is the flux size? 7.4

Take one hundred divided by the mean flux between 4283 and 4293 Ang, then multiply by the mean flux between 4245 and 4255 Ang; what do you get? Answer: 104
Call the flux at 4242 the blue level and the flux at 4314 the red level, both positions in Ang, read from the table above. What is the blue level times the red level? 83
